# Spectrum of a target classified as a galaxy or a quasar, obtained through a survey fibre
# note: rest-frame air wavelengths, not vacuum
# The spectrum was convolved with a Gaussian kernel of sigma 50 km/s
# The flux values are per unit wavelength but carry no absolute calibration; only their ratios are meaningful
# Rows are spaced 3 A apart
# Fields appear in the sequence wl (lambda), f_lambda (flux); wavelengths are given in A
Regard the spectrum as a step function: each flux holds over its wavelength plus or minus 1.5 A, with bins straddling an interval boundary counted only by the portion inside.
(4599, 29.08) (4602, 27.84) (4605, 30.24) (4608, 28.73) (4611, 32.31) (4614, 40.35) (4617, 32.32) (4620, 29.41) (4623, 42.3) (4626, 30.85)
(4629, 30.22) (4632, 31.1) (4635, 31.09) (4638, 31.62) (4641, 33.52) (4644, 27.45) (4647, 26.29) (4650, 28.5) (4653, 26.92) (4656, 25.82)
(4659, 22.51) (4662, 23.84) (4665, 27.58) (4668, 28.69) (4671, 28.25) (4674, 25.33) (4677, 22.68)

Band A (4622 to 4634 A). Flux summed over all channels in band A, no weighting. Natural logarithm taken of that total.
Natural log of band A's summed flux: 4.90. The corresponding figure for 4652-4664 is 4.60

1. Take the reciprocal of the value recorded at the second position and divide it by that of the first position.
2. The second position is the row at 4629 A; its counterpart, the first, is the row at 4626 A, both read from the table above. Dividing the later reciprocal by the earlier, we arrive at 1.02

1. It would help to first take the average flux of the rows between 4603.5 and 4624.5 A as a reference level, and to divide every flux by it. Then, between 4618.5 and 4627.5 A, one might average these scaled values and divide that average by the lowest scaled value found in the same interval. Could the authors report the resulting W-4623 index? 1.16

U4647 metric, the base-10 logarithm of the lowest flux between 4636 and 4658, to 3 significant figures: 1.41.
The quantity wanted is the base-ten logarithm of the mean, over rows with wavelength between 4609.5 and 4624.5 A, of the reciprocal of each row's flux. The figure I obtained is -1.54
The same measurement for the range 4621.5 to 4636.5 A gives -1.51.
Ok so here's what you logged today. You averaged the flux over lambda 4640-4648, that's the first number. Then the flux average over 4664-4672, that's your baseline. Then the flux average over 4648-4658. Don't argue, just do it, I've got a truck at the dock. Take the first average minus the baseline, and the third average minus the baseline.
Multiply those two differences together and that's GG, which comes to -1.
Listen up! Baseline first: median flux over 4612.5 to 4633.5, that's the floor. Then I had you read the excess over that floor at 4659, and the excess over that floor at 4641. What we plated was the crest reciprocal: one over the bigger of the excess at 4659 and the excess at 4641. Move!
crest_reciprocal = 0.4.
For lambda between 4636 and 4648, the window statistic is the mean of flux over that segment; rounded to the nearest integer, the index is 30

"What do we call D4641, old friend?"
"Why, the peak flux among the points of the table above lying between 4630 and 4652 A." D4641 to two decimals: 33.52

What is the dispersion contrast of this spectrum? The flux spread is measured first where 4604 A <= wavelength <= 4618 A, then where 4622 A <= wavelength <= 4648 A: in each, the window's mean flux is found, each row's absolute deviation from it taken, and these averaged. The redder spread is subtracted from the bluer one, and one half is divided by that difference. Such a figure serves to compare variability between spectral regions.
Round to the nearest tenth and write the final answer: 2.3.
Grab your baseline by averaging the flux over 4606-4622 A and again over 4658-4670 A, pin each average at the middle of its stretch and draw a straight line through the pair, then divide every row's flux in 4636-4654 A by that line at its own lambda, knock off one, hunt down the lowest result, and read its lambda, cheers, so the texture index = 4647 A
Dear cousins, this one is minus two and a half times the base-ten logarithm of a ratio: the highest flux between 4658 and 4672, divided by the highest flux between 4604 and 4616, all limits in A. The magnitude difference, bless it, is 0.37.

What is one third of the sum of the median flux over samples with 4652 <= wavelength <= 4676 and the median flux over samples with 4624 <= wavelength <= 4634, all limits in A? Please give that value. 19.1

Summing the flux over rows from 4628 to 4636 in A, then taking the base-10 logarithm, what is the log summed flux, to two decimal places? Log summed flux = 1.97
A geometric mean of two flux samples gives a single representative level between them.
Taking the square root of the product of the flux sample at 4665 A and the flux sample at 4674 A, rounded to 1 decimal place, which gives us 26.4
